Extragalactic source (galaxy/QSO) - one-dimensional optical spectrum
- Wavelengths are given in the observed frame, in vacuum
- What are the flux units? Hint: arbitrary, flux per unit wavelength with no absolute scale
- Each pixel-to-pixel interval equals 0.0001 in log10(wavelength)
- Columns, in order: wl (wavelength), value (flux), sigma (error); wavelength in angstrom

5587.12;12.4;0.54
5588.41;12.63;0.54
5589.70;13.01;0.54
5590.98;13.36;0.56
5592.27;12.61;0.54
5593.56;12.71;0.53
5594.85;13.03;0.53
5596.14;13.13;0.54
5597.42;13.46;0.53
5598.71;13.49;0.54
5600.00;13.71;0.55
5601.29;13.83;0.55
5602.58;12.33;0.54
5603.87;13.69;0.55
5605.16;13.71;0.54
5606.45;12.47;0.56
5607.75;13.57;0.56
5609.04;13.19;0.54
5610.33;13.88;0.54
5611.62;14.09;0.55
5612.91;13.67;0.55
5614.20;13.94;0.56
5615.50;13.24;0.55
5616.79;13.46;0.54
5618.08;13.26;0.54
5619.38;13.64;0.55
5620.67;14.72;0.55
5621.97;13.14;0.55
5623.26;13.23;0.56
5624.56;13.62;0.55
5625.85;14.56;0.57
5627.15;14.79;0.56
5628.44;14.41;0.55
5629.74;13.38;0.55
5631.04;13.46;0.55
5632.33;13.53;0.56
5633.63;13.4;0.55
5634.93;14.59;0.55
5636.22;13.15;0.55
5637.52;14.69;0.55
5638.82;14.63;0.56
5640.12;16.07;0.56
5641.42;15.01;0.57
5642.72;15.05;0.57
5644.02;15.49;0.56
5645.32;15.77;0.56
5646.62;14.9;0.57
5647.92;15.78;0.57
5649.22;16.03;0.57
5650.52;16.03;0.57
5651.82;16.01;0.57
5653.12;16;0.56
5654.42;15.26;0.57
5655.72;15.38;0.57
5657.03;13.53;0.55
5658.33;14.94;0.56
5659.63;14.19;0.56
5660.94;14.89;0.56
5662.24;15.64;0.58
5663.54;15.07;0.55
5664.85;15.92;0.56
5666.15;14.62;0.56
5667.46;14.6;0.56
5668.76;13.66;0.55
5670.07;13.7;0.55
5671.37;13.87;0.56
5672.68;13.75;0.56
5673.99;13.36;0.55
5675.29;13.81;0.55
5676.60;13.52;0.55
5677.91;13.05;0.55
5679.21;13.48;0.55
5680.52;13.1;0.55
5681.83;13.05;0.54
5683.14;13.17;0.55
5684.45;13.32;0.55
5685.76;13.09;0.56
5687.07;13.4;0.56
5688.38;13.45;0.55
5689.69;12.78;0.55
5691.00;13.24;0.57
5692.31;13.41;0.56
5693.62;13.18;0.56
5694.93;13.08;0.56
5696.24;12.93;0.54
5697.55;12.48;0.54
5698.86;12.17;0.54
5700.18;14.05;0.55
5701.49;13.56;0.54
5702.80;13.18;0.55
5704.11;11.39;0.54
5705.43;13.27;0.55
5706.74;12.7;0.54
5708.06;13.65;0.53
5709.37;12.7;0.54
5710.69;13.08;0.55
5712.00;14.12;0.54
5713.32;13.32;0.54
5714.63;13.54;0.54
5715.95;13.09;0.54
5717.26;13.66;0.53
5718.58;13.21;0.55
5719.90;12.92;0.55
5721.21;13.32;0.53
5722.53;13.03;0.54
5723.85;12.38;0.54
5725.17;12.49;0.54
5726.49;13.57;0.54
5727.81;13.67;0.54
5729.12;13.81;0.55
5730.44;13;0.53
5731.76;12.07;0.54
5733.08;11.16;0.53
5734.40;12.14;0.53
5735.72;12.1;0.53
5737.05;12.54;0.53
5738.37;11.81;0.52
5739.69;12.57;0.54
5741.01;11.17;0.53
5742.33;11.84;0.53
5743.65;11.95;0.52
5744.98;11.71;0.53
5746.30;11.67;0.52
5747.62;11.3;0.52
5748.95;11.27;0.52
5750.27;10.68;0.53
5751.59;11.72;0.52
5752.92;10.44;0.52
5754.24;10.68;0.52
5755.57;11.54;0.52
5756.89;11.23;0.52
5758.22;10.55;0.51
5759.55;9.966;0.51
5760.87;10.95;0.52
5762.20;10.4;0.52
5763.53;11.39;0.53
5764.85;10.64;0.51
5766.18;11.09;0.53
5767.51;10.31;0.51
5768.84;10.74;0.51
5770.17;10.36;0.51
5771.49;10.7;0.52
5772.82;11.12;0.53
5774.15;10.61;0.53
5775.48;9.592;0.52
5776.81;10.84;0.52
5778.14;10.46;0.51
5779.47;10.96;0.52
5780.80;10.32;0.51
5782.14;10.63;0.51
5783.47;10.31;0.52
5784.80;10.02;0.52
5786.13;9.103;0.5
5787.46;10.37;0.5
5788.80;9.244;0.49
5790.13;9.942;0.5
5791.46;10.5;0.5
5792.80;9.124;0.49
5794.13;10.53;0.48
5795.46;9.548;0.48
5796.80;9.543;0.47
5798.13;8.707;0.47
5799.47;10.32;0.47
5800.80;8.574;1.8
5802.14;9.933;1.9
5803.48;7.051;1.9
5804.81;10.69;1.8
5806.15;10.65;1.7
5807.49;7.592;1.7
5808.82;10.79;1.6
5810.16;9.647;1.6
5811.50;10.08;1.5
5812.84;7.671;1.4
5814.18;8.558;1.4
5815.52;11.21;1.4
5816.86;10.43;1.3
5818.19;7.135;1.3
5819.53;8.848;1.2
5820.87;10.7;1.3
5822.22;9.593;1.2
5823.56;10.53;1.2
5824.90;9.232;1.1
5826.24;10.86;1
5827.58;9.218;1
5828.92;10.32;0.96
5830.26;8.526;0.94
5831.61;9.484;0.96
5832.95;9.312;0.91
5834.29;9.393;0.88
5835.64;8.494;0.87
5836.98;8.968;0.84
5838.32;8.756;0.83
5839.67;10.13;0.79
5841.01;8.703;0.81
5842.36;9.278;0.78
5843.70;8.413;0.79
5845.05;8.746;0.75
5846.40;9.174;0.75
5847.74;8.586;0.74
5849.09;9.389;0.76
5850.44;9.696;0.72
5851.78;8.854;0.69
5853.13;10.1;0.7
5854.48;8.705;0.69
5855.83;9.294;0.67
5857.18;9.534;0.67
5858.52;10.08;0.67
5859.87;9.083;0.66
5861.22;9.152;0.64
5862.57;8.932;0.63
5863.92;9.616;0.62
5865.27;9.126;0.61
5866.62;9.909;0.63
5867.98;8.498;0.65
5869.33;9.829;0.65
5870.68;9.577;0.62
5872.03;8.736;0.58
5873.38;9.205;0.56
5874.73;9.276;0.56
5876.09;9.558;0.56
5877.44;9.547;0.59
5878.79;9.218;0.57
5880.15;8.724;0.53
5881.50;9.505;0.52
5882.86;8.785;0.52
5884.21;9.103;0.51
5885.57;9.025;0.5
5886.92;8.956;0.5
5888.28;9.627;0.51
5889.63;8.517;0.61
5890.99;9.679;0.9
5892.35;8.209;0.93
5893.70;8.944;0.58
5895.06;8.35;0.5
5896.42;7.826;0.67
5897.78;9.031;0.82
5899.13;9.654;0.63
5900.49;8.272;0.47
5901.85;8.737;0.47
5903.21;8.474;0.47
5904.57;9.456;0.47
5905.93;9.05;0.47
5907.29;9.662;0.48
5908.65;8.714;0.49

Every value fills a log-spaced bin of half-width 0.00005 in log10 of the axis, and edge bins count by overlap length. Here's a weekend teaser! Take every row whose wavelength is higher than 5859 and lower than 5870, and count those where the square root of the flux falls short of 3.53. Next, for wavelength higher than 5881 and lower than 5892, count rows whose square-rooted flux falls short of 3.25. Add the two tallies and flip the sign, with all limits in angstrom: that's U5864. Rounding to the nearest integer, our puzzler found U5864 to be -16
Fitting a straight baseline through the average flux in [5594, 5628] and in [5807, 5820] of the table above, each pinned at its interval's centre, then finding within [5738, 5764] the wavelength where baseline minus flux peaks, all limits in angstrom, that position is 5759.55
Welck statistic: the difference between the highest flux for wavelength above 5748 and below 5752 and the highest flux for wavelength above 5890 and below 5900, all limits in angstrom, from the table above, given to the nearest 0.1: 2.0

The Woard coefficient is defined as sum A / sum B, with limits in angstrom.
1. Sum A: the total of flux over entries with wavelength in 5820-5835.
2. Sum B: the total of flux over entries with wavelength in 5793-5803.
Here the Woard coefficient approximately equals 1.6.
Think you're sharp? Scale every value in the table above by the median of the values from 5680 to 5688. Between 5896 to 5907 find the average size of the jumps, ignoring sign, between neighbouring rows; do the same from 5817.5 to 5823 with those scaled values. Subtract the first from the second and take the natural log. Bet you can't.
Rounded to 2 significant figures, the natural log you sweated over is -2.8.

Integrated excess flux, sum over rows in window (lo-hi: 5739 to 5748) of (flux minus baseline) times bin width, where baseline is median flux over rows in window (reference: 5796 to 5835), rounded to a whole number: 20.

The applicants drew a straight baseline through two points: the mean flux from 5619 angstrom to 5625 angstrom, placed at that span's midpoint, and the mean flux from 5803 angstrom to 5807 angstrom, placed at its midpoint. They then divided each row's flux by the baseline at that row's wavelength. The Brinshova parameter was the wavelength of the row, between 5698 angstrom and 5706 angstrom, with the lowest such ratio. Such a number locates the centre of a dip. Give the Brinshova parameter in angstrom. 5704.11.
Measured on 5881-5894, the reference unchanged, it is 5892.35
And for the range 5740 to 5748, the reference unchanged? 5741.01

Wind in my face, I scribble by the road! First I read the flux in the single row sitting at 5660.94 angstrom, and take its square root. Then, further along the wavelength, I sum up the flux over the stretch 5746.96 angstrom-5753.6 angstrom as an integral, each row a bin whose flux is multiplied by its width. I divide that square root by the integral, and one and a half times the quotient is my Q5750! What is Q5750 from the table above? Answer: 0.079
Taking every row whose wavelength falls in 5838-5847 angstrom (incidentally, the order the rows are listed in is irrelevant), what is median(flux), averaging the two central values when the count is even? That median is 9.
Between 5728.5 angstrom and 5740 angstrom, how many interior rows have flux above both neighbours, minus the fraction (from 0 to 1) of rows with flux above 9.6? 1.0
